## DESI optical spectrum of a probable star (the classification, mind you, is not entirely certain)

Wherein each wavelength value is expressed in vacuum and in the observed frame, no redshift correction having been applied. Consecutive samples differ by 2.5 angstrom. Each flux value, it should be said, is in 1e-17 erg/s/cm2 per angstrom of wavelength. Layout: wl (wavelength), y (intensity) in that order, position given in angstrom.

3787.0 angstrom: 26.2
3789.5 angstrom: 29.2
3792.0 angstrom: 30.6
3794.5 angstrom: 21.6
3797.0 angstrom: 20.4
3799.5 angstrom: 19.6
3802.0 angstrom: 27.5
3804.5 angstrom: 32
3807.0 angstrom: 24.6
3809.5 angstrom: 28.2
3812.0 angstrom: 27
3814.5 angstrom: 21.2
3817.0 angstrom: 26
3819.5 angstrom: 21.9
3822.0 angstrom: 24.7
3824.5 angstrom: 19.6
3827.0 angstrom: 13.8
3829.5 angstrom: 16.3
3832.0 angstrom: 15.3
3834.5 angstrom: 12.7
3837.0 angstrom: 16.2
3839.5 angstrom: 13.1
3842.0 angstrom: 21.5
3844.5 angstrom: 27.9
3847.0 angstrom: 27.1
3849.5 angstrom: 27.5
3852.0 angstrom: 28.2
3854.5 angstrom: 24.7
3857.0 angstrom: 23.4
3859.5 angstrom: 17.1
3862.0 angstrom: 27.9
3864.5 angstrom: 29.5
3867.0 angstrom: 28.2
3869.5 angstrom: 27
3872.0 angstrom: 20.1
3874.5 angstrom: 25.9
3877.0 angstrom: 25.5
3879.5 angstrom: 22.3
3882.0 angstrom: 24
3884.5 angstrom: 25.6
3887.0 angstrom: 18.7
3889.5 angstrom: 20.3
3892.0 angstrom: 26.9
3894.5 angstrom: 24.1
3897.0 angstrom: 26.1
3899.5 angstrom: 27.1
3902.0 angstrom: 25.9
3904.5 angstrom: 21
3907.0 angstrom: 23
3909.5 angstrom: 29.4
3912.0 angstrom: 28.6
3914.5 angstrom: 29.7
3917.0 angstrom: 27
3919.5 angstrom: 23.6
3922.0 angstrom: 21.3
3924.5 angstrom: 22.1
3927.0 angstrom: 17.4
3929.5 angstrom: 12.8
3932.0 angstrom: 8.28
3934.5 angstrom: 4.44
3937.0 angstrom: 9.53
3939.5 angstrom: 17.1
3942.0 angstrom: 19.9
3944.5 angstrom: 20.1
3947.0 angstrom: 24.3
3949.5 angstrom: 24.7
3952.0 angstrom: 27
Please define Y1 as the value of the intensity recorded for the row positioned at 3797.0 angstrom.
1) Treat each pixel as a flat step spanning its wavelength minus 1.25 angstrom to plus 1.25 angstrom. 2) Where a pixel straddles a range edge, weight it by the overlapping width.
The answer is 20.4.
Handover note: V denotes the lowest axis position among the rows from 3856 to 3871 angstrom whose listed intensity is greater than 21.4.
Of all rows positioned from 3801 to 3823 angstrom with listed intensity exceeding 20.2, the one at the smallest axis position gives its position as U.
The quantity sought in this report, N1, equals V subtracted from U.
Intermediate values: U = 3802.0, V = 3857.0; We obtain -55.0 angstrom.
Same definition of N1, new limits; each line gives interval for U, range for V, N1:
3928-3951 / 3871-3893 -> 72.5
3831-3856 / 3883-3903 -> -42.5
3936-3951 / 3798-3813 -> 145.0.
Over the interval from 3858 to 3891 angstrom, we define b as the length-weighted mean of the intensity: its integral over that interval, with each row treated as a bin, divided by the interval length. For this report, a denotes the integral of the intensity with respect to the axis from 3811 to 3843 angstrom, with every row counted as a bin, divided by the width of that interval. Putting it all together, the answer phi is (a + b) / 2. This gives 21.6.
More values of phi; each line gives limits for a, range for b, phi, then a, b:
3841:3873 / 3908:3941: 22.4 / 25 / 19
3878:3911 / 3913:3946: 21.1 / 24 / 18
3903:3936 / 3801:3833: 21.8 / 21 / 23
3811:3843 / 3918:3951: 18.3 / 19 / 17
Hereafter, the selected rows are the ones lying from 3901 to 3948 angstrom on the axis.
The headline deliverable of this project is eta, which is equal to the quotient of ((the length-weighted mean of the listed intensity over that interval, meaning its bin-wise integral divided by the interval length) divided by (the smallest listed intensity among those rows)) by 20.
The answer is 0.228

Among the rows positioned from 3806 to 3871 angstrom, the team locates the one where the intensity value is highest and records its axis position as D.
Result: 3864.5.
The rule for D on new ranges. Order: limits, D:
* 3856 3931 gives 3914.5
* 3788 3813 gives 3804.5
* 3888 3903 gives 3899.5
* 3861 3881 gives 3864.5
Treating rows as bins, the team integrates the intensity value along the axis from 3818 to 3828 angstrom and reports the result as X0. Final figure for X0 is 203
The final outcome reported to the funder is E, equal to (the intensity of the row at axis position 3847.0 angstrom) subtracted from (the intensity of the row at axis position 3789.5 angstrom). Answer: 2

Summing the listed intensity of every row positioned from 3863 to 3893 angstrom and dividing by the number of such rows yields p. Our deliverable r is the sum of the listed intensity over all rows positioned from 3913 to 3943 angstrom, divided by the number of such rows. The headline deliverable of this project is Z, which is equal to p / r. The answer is 1.38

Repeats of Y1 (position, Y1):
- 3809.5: 28.2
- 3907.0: 23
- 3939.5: 17.1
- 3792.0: 30.6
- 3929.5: 12.8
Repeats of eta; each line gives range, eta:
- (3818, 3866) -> 0.085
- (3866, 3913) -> 0.066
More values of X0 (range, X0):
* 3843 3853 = 275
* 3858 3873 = 375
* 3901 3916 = 394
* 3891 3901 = 260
